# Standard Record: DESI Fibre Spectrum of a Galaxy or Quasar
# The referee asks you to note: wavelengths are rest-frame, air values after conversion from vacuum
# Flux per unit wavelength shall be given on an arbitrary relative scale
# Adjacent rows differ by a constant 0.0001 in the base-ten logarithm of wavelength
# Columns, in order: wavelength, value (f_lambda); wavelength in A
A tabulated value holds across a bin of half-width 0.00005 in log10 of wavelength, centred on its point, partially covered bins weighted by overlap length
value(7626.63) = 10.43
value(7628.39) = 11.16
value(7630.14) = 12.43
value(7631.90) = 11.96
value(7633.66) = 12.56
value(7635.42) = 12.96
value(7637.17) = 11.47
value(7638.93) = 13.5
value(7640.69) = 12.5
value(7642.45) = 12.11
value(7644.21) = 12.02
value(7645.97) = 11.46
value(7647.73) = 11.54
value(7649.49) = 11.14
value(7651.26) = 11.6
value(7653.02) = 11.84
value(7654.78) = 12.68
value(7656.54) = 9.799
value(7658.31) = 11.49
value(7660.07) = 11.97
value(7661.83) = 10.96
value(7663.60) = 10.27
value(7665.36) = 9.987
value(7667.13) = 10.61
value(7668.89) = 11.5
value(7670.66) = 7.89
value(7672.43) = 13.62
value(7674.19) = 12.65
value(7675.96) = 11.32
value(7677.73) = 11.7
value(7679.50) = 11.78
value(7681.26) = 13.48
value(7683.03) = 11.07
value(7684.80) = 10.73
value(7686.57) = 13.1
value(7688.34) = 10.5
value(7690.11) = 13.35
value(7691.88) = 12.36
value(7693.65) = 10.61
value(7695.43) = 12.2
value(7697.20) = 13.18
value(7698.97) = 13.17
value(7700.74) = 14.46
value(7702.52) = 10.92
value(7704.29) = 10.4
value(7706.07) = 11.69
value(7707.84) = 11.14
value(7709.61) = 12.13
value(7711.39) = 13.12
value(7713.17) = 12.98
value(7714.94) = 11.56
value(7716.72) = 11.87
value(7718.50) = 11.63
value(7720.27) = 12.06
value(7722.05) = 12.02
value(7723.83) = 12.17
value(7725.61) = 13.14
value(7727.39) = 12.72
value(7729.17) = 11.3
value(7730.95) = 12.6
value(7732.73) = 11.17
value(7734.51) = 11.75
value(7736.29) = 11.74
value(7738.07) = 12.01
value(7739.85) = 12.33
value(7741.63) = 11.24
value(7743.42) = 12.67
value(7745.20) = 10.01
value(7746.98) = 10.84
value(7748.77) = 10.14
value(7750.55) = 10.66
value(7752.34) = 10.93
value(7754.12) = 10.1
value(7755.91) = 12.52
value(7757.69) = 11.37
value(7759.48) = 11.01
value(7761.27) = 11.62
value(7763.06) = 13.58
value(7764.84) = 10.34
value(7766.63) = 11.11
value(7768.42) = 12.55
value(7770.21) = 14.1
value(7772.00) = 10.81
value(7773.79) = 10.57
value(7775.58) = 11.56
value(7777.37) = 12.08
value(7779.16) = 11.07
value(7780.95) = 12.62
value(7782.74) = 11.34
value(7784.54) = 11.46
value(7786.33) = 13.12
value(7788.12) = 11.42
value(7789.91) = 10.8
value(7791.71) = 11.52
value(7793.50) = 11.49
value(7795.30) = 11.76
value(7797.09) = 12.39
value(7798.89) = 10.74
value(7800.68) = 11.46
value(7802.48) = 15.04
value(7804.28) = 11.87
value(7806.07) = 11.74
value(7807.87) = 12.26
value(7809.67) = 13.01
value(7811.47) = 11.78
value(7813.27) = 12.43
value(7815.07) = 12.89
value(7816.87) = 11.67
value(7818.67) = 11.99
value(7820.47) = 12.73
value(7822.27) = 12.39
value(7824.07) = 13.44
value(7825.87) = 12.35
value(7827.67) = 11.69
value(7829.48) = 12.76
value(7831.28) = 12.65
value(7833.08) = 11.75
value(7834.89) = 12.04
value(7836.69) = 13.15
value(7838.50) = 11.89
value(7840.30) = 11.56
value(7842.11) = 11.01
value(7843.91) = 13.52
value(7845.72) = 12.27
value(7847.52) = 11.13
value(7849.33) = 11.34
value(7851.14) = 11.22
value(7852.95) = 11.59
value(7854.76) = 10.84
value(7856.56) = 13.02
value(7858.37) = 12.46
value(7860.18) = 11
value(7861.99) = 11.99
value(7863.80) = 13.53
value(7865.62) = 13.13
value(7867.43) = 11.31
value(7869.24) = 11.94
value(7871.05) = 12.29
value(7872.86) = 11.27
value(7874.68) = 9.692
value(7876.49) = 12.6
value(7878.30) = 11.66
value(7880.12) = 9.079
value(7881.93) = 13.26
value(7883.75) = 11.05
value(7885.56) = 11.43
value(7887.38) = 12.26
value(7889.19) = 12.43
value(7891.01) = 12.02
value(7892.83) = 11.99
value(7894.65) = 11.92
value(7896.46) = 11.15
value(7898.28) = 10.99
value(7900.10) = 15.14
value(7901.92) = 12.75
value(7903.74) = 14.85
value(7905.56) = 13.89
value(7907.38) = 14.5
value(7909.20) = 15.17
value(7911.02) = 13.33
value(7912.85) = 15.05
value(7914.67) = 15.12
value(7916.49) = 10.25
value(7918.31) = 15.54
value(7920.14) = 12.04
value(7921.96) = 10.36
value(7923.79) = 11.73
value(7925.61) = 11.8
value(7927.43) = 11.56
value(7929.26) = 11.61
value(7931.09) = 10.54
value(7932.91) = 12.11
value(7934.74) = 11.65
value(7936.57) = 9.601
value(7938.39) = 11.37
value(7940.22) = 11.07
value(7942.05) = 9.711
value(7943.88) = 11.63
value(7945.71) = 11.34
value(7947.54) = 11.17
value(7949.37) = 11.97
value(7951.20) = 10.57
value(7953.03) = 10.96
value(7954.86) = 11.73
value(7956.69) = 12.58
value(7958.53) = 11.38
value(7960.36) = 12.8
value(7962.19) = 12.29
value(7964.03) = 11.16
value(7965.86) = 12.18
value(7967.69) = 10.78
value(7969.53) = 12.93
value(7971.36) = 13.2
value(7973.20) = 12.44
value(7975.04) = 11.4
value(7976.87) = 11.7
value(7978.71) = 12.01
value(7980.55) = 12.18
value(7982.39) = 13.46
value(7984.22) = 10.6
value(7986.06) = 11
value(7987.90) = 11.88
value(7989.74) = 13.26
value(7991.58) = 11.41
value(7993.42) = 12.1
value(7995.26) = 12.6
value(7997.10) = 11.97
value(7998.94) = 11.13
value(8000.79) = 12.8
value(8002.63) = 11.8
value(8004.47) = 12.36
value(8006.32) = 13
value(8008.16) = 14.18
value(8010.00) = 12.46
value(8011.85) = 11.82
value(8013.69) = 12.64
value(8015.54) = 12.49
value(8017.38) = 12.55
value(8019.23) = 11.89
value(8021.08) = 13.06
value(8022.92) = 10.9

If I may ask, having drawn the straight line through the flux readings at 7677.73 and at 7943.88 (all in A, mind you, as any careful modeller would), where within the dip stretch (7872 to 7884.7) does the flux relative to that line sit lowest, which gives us 7880.12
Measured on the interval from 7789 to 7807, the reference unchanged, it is 7798.89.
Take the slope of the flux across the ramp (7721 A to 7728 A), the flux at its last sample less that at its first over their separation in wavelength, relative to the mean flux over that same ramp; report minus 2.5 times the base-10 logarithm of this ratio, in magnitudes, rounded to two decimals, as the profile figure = 4.95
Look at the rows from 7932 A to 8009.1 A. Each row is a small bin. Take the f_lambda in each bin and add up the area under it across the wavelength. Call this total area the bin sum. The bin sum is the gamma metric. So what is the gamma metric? 913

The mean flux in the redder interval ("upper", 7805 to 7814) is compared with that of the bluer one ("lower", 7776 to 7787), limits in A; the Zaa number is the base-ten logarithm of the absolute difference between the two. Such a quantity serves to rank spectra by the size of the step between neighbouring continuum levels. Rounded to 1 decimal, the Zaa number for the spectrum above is -0.5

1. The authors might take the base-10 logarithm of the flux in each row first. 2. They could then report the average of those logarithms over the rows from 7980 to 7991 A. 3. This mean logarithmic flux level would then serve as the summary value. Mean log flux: 1.08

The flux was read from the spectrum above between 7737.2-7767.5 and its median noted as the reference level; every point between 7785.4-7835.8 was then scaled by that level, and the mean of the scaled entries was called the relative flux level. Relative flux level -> 1.10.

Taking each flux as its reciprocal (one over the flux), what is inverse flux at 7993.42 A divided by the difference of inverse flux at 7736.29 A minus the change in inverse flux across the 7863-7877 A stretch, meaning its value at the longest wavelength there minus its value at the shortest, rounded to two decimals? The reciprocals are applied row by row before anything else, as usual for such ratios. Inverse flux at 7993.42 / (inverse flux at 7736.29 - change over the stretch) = 1.04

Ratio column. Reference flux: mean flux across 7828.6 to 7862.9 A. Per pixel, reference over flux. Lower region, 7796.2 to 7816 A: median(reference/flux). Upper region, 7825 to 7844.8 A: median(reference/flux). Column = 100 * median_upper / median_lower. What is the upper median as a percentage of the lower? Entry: 102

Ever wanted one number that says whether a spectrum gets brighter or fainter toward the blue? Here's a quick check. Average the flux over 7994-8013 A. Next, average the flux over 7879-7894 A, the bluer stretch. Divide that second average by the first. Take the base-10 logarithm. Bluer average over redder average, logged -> -0.026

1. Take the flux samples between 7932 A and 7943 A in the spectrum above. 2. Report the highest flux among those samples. 12.11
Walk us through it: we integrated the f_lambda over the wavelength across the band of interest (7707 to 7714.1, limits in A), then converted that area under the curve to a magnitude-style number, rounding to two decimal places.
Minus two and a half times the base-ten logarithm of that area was -4.86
